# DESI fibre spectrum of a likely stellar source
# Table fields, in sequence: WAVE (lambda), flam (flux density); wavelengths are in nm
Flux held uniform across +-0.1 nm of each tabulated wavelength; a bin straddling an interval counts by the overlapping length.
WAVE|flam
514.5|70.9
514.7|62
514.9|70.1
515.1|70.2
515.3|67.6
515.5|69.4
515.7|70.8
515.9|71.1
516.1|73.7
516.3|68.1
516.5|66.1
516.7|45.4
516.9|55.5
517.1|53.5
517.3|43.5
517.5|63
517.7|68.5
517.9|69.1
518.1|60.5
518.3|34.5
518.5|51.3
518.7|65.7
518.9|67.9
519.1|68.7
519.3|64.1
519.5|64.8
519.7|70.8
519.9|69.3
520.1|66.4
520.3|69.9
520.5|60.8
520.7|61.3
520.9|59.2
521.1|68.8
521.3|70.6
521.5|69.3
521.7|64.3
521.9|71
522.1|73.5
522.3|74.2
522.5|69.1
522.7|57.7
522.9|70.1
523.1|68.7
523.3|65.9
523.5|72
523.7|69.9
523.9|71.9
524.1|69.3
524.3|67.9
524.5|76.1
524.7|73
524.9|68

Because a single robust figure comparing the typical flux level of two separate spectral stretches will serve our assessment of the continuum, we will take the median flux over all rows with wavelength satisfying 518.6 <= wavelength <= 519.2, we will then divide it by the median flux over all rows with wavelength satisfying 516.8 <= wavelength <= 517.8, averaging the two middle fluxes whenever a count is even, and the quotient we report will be 1.22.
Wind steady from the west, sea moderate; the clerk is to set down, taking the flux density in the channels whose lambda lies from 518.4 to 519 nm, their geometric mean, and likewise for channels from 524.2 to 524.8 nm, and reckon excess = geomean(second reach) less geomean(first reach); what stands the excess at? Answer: 11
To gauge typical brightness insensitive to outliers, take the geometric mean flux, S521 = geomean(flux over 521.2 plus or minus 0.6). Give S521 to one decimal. 65.4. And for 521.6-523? 68.3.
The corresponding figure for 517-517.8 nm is 56.3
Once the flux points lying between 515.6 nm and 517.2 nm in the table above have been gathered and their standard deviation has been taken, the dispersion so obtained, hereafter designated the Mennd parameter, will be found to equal 10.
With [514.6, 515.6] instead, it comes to 3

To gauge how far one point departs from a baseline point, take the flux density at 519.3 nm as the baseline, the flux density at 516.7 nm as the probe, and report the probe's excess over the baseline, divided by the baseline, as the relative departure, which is -0.29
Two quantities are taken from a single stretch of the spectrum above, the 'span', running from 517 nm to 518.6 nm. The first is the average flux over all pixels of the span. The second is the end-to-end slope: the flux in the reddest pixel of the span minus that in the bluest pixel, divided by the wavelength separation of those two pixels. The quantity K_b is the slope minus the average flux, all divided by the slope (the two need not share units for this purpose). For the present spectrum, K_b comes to 36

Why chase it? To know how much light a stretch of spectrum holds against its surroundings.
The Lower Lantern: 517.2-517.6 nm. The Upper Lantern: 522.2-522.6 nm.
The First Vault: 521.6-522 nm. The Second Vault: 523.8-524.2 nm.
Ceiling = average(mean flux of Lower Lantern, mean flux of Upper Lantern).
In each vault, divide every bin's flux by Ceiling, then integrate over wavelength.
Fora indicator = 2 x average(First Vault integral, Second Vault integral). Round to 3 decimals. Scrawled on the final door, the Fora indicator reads 0.886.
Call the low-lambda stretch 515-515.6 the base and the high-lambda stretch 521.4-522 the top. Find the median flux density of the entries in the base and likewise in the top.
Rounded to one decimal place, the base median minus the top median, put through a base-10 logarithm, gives -1.0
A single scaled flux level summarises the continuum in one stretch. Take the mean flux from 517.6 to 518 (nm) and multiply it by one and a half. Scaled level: 103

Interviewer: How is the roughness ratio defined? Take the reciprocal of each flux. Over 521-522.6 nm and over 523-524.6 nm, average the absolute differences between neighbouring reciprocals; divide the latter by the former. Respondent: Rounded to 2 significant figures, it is 1.1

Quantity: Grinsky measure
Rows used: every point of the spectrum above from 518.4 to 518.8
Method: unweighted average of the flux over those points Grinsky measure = 58.5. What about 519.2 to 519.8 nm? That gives 66.6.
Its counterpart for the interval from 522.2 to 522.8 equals 67.0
